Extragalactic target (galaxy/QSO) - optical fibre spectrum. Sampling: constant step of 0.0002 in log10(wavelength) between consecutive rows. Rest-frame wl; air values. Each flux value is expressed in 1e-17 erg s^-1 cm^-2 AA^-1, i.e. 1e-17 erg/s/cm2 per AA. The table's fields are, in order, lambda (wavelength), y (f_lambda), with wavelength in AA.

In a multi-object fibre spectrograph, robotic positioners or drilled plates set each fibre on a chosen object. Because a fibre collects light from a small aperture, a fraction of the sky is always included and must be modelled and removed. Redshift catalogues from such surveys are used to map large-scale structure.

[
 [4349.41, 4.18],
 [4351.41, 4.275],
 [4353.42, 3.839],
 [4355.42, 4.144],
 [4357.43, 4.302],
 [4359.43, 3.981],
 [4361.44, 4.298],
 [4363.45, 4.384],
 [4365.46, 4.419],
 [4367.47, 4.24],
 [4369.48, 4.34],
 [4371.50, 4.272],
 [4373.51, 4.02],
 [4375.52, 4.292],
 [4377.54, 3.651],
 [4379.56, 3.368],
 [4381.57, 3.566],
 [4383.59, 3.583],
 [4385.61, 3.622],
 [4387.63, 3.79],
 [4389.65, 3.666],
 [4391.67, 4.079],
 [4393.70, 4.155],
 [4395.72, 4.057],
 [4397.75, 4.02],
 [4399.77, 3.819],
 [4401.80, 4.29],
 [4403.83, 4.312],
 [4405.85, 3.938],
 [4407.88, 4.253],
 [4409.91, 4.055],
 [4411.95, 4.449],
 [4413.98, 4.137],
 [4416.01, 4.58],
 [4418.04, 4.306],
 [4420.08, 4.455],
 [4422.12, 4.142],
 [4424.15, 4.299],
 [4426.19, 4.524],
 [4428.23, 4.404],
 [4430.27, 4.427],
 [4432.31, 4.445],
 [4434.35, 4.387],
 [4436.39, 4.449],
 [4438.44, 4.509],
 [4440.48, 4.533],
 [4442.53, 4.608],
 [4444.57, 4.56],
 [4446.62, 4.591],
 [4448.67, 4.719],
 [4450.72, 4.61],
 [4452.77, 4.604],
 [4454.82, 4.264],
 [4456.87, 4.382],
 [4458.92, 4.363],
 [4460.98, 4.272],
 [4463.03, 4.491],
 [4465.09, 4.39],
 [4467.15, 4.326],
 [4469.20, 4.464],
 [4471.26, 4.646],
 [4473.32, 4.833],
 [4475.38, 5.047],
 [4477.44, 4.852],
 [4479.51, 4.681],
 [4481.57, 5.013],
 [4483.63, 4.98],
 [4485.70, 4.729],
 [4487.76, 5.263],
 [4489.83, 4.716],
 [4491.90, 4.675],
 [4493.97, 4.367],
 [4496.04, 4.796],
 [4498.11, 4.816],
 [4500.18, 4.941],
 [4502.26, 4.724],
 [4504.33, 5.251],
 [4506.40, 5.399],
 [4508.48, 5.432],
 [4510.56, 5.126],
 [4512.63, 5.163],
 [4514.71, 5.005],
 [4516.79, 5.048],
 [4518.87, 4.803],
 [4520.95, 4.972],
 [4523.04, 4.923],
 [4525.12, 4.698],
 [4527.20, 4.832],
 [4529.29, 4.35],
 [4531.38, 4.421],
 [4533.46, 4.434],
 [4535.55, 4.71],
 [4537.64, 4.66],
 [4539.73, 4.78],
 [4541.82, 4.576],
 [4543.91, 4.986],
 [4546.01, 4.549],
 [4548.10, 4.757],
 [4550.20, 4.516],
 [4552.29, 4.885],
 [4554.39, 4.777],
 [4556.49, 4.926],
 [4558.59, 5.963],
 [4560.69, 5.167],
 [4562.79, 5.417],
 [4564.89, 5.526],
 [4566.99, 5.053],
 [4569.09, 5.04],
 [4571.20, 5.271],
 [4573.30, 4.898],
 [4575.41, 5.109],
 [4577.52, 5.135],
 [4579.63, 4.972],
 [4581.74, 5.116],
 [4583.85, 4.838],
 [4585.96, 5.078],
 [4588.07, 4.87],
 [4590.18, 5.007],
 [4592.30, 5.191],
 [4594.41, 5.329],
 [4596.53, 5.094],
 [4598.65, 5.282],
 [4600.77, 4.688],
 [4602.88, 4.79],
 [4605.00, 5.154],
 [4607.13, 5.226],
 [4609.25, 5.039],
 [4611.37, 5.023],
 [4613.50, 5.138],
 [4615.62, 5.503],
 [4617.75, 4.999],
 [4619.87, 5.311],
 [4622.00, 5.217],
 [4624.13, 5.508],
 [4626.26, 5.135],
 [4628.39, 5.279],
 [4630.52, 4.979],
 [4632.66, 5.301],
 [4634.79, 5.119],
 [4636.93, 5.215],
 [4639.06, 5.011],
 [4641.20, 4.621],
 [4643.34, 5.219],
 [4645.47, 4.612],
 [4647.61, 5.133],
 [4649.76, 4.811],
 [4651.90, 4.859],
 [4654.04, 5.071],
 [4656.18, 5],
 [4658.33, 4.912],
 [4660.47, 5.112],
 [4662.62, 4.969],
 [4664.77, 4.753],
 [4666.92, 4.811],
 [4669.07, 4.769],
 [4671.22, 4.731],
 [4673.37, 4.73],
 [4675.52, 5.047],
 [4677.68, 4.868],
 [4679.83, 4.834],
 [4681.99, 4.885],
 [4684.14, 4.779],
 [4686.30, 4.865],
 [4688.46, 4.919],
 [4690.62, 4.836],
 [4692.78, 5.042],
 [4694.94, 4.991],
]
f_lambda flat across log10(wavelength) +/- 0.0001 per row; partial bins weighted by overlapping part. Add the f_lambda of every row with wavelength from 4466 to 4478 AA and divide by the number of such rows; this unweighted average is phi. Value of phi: 4.7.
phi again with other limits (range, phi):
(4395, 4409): 4.1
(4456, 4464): 4.4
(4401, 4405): 4.3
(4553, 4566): 5.3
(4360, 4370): 4.3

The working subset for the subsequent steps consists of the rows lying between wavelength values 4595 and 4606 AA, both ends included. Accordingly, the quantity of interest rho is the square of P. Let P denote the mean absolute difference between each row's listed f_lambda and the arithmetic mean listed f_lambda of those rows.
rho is 0.04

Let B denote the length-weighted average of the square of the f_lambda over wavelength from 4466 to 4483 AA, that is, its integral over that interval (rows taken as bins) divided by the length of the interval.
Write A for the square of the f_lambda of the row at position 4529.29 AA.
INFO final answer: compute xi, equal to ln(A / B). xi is -0.2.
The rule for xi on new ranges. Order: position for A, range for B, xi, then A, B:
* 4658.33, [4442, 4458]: 0.2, 24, 21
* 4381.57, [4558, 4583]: -0.8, 13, 27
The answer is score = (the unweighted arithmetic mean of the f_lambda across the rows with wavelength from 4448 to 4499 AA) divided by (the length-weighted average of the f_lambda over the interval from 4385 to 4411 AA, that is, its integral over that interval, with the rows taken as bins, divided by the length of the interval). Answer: 1.16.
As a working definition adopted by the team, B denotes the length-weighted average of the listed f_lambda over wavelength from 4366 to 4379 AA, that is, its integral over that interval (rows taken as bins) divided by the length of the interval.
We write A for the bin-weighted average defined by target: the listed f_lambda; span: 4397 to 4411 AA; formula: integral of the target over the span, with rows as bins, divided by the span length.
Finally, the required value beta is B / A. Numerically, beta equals 1.004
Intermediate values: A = 4.10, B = 4.1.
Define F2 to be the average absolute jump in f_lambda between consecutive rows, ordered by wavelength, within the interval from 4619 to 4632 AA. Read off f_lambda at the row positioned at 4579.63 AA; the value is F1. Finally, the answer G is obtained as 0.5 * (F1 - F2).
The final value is 2.37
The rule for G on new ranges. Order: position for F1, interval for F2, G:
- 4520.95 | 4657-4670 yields 2.42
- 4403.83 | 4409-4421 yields 2.00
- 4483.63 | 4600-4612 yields 2.42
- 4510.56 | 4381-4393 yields 2.49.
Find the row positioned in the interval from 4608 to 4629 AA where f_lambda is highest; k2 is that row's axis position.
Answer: 4624.13 AA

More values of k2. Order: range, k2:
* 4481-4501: 4487.76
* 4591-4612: 4594.41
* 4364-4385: 4365.46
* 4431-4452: 4448.67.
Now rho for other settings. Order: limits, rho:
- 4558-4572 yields 0.06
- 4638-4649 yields 0.06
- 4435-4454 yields 0.00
